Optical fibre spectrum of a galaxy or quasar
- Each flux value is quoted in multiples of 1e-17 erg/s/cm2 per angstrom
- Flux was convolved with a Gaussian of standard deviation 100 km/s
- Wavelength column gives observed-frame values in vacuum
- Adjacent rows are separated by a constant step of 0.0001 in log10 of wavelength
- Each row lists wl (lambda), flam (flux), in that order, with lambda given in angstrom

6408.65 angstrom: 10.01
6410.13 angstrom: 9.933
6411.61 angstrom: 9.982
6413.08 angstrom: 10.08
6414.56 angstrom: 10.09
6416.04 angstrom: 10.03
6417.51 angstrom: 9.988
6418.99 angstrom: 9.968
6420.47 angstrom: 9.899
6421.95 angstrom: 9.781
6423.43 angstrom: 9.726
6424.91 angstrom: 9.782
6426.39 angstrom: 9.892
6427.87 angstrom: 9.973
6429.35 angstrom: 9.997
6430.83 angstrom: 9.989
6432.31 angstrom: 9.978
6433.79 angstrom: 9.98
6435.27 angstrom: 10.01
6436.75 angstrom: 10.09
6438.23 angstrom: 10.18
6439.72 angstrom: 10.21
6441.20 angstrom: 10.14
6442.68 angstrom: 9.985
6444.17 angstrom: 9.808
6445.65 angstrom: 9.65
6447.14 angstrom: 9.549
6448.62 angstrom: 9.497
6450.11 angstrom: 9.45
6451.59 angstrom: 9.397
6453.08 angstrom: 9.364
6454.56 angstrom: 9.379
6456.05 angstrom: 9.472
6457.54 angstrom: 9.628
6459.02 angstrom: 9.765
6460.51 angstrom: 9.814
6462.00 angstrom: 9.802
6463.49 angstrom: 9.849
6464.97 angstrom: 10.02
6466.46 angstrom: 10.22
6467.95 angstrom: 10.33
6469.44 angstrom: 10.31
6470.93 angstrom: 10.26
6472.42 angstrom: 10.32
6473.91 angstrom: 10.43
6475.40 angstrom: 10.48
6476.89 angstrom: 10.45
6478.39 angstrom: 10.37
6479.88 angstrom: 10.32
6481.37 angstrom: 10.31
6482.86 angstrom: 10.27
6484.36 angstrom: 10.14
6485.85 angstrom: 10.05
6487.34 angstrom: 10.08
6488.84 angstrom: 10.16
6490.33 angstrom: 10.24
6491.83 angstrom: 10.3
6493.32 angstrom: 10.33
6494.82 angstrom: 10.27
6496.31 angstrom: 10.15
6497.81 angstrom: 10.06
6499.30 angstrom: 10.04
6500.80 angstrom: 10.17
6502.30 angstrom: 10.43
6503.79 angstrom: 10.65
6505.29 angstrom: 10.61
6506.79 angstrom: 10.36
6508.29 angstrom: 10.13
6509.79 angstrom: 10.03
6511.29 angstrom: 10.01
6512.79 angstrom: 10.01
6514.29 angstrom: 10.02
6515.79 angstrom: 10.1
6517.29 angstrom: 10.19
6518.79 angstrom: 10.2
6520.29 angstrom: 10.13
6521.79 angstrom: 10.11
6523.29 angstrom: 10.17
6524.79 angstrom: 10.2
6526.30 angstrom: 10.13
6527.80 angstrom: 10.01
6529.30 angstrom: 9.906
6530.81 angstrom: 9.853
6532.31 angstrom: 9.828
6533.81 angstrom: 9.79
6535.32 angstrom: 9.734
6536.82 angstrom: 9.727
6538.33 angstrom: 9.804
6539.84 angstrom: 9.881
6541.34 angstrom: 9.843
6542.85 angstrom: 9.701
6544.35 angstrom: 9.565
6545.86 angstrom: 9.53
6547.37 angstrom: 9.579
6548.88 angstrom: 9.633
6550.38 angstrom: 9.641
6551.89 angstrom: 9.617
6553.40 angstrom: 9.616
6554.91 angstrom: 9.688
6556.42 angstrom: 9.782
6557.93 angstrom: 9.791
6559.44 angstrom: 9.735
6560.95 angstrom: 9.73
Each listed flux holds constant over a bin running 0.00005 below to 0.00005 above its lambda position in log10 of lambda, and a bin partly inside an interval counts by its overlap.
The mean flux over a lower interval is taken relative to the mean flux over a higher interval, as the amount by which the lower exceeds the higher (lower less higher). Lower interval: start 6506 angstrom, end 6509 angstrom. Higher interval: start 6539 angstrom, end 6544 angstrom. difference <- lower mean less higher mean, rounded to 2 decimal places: 0.44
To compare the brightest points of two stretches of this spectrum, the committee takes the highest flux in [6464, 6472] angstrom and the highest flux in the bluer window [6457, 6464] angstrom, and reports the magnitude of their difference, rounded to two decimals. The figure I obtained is 0.48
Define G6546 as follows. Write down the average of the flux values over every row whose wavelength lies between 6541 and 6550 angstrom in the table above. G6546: 9.6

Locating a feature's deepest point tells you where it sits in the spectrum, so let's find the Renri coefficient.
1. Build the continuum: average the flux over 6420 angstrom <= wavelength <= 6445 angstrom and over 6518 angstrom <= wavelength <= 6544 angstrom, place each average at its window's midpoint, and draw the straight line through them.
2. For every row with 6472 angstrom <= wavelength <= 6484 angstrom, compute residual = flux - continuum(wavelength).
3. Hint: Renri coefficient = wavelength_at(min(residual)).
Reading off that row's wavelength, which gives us 6482.86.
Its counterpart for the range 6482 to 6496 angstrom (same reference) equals 6485.85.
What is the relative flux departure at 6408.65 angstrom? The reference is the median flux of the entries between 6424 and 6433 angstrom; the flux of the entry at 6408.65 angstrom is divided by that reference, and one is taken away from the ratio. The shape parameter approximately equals 0.00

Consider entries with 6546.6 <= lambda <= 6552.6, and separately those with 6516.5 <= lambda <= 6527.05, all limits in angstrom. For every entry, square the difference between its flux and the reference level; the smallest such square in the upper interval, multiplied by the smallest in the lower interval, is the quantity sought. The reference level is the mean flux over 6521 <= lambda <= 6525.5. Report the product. 0.0000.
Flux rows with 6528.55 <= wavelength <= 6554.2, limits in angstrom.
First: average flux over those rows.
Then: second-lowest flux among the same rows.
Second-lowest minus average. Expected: -0.16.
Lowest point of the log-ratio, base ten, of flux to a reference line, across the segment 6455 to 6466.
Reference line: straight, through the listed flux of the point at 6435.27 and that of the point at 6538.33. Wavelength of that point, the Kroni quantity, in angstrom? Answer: 6456.05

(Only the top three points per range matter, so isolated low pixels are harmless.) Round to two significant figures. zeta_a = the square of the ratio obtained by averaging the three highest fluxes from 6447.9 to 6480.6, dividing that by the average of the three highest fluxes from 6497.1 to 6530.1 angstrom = 0.98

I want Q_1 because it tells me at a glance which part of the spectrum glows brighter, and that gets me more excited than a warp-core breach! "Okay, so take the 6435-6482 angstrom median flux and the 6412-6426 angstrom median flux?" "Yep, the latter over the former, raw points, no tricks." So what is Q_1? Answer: 1.00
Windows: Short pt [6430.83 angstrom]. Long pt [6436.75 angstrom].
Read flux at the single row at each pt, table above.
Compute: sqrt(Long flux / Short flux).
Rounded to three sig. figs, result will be 1.01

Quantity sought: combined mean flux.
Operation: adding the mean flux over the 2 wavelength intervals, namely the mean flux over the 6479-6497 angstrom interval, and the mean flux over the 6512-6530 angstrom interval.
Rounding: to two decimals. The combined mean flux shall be 20.32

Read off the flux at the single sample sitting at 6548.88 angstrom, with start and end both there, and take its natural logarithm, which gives 2.27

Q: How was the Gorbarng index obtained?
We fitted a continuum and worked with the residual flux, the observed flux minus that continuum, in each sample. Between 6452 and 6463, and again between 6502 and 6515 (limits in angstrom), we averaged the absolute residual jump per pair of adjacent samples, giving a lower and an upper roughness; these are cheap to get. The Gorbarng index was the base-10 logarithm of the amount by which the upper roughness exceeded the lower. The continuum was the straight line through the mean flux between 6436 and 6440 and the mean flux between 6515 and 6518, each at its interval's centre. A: -1.50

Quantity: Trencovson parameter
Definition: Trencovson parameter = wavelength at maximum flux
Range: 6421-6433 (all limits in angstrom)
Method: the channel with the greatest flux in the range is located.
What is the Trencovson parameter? 6429.35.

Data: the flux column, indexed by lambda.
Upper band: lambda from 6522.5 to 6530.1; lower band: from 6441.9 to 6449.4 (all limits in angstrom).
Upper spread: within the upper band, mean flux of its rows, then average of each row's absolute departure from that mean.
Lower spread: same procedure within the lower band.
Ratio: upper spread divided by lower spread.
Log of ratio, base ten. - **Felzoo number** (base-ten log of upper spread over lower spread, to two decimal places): -0.20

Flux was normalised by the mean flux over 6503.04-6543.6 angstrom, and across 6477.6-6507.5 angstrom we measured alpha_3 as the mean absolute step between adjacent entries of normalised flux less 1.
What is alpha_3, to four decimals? 0.0094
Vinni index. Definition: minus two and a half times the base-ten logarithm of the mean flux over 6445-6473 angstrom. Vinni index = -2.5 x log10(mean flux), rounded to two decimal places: -2.48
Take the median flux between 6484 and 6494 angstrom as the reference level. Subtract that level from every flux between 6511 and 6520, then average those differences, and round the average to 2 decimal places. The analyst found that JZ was -0.07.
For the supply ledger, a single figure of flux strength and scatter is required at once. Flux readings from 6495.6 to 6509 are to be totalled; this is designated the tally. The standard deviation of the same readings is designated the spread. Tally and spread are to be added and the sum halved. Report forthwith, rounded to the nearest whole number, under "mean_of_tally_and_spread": 46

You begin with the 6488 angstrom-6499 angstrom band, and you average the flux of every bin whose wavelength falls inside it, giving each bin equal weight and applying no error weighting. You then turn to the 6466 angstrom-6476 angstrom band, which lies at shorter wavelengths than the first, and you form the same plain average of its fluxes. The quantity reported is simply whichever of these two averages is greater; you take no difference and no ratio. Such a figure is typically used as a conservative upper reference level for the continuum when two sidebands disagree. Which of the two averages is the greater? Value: 10.3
